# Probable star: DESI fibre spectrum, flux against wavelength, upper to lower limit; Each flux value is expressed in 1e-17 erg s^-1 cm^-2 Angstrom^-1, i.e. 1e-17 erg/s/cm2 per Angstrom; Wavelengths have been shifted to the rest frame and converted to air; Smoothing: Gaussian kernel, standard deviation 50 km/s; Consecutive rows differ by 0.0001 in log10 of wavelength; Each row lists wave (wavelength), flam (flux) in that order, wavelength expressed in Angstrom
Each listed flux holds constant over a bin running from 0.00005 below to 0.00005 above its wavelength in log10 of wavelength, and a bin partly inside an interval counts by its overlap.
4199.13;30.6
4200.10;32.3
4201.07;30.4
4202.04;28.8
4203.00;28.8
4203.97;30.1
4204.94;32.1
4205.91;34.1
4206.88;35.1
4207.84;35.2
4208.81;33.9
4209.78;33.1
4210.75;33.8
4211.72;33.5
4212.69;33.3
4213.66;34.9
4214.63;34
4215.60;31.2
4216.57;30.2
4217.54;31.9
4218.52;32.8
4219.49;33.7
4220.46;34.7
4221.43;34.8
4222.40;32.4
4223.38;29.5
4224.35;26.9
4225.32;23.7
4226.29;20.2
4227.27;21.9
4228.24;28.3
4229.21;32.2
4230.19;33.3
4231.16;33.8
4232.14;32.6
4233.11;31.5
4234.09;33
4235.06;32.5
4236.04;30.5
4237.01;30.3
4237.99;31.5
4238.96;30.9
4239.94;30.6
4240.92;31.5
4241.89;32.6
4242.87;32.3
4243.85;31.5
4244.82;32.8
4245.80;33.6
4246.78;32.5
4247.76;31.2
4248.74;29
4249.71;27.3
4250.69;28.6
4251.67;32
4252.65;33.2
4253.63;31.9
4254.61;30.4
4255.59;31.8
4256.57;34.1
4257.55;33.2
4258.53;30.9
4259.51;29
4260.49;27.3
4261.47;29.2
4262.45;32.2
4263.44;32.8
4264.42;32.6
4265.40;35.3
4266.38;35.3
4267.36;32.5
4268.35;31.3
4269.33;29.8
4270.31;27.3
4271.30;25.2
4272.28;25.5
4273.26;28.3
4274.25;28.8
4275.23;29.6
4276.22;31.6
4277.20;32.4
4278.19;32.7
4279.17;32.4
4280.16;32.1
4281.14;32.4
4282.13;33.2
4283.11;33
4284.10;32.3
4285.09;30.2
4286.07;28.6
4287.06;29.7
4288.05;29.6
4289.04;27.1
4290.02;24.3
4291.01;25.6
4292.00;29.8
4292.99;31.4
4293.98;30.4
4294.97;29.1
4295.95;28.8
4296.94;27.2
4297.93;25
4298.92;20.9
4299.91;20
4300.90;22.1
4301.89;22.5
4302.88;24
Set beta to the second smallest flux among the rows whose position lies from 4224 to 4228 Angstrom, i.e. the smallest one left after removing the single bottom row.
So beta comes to 21.9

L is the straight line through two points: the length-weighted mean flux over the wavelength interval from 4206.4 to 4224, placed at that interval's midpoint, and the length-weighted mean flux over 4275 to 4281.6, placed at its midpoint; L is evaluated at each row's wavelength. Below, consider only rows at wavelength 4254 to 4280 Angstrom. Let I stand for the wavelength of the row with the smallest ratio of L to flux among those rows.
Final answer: 4266.38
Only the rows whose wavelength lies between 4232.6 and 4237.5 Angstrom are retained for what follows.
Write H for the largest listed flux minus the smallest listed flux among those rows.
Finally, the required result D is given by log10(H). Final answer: 0.4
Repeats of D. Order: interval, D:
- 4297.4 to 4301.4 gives 0.7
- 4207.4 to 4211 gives 0.3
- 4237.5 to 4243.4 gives 0.3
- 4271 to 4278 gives 0.9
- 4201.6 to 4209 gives 0.8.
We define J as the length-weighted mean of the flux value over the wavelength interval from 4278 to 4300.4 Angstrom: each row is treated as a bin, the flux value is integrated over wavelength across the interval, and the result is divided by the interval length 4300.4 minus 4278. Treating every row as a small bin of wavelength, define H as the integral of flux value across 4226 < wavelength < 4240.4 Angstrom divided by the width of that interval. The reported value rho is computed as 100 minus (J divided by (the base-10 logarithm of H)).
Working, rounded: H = 30.3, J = 28.9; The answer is 80.5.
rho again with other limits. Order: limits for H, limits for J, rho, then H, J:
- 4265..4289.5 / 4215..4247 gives 79.2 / 30.6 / 31.0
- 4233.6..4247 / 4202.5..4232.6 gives 79.1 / 31.9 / 31.5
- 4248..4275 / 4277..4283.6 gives 78.0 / 30.5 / 32.6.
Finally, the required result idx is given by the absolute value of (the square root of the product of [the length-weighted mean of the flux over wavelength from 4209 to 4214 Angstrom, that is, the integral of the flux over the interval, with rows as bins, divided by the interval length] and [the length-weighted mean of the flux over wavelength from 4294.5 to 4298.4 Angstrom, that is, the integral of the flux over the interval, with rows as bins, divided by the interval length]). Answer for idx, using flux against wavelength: 30.5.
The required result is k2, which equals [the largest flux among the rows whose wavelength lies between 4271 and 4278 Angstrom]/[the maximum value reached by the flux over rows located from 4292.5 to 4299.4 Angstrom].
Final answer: 1.03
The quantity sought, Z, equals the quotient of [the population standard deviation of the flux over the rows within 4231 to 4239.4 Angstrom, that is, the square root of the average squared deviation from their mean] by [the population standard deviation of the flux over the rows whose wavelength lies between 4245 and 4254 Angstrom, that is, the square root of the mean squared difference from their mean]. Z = 0.54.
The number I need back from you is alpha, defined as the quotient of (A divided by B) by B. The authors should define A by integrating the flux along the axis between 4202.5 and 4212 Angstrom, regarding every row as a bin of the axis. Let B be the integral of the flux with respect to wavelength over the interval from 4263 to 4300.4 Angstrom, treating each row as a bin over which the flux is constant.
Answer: 0.000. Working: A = 313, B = 1106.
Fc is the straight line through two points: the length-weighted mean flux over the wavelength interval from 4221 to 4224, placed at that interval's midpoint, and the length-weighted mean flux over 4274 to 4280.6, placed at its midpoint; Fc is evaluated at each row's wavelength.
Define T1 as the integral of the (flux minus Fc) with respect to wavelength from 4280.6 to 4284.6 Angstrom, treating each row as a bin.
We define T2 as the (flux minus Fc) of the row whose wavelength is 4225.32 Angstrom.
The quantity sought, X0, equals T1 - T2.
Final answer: 13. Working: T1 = 5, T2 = -8.2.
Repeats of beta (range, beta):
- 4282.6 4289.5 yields 28.6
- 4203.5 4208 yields 32.1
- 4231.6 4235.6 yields 32.5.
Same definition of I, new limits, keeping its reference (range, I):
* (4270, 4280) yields 4278.19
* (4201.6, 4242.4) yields 4207.84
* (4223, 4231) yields 4230.19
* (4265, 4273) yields 4266.38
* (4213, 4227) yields 4221.43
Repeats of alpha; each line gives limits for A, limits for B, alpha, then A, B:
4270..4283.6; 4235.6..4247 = 0.003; 413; 362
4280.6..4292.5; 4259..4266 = 0.007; 353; 219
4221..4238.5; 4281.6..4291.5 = 0.006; 524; 291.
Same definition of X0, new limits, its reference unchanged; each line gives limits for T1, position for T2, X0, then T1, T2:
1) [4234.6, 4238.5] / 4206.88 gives -5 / -2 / 3.1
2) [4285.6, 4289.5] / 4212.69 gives -11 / -10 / 1.3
